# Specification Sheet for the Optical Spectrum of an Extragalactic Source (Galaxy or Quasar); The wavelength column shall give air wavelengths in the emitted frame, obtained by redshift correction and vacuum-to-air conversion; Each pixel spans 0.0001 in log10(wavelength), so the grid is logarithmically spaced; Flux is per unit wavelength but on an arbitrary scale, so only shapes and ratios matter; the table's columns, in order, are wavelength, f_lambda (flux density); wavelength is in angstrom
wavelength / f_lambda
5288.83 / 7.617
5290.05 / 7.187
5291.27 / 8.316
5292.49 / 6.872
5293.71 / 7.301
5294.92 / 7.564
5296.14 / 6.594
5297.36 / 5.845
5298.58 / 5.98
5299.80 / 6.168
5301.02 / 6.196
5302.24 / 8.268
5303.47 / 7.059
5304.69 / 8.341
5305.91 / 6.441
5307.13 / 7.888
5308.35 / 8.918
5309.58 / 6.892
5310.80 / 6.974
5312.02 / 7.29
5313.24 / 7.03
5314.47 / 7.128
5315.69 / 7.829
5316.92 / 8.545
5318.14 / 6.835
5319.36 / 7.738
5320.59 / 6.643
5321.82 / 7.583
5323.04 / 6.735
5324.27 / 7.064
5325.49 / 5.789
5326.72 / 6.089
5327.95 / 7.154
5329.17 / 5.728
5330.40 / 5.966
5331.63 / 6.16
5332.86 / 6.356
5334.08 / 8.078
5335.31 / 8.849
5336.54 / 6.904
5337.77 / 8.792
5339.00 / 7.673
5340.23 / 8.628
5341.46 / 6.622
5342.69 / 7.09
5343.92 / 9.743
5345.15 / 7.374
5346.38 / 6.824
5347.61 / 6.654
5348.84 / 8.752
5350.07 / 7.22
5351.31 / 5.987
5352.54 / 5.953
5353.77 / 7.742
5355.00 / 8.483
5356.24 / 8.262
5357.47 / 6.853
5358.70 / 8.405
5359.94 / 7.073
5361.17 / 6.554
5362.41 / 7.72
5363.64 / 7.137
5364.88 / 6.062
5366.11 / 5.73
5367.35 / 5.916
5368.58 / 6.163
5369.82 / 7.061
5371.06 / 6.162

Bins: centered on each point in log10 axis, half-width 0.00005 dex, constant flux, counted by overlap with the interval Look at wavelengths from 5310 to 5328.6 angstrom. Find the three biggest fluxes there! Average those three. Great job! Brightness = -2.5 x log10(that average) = -2.26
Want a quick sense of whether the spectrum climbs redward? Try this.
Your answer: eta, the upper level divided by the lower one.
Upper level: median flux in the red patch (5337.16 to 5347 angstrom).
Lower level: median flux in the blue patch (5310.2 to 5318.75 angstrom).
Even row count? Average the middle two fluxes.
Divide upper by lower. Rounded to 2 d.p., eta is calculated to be 1.06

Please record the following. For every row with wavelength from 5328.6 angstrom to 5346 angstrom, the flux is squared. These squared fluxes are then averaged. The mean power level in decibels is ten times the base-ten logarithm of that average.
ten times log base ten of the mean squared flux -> 17.5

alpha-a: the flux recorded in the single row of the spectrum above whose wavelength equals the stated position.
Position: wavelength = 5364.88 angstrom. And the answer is 6.062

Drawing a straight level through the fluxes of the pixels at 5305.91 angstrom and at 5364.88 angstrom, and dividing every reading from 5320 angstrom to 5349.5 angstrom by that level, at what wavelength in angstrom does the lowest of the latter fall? 5329.17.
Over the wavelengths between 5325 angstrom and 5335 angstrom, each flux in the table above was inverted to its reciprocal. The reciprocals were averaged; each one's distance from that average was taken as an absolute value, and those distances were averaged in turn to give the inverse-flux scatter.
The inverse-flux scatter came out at 0.0131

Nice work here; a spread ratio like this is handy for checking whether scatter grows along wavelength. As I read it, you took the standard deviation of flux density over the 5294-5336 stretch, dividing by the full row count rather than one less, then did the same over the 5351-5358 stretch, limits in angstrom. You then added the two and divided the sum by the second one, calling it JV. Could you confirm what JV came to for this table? 1.88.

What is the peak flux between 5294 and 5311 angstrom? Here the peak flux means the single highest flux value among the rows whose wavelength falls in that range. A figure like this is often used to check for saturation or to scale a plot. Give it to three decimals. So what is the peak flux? 8.918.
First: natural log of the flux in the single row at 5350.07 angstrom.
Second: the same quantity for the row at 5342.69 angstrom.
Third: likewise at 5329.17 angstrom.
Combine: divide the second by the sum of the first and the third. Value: 0.53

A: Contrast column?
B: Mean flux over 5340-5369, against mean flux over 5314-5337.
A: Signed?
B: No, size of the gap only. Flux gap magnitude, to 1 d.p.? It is 0.2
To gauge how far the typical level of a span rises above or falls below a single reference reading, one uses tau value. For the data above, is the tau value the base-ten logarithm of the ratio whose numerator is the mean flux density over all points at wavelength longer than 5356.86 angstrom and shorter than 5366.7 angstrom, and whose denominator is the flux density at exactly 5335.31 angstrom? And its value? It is -0.11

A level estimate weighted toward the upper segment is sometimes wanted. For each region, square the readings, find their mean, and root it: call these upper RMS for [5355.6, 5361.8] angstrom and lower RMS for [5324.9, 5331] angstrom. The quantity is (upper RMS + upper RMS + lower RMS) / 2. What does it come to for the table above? 10.6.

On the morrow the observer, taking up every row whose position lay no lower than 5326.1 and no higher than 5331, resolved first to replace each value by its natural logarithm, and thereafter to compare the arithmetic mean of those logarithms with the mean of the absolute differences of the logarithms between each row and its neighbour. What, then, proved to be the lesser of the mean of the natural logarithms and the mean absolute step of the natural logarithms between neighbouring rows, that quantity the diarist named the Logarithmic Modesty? 0.14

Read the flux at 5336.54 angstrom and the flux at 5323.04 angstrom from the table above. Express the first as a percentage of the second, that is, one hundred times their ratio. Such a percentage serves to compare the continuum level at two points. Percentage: 103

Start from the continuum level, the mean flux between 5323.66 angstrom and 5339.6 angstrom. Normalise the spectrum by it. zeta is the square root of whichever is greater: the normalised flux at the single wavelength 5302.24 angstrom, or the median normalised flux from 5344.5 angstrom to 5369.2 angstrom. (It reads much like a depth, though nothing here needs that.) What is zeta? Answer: 1.09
